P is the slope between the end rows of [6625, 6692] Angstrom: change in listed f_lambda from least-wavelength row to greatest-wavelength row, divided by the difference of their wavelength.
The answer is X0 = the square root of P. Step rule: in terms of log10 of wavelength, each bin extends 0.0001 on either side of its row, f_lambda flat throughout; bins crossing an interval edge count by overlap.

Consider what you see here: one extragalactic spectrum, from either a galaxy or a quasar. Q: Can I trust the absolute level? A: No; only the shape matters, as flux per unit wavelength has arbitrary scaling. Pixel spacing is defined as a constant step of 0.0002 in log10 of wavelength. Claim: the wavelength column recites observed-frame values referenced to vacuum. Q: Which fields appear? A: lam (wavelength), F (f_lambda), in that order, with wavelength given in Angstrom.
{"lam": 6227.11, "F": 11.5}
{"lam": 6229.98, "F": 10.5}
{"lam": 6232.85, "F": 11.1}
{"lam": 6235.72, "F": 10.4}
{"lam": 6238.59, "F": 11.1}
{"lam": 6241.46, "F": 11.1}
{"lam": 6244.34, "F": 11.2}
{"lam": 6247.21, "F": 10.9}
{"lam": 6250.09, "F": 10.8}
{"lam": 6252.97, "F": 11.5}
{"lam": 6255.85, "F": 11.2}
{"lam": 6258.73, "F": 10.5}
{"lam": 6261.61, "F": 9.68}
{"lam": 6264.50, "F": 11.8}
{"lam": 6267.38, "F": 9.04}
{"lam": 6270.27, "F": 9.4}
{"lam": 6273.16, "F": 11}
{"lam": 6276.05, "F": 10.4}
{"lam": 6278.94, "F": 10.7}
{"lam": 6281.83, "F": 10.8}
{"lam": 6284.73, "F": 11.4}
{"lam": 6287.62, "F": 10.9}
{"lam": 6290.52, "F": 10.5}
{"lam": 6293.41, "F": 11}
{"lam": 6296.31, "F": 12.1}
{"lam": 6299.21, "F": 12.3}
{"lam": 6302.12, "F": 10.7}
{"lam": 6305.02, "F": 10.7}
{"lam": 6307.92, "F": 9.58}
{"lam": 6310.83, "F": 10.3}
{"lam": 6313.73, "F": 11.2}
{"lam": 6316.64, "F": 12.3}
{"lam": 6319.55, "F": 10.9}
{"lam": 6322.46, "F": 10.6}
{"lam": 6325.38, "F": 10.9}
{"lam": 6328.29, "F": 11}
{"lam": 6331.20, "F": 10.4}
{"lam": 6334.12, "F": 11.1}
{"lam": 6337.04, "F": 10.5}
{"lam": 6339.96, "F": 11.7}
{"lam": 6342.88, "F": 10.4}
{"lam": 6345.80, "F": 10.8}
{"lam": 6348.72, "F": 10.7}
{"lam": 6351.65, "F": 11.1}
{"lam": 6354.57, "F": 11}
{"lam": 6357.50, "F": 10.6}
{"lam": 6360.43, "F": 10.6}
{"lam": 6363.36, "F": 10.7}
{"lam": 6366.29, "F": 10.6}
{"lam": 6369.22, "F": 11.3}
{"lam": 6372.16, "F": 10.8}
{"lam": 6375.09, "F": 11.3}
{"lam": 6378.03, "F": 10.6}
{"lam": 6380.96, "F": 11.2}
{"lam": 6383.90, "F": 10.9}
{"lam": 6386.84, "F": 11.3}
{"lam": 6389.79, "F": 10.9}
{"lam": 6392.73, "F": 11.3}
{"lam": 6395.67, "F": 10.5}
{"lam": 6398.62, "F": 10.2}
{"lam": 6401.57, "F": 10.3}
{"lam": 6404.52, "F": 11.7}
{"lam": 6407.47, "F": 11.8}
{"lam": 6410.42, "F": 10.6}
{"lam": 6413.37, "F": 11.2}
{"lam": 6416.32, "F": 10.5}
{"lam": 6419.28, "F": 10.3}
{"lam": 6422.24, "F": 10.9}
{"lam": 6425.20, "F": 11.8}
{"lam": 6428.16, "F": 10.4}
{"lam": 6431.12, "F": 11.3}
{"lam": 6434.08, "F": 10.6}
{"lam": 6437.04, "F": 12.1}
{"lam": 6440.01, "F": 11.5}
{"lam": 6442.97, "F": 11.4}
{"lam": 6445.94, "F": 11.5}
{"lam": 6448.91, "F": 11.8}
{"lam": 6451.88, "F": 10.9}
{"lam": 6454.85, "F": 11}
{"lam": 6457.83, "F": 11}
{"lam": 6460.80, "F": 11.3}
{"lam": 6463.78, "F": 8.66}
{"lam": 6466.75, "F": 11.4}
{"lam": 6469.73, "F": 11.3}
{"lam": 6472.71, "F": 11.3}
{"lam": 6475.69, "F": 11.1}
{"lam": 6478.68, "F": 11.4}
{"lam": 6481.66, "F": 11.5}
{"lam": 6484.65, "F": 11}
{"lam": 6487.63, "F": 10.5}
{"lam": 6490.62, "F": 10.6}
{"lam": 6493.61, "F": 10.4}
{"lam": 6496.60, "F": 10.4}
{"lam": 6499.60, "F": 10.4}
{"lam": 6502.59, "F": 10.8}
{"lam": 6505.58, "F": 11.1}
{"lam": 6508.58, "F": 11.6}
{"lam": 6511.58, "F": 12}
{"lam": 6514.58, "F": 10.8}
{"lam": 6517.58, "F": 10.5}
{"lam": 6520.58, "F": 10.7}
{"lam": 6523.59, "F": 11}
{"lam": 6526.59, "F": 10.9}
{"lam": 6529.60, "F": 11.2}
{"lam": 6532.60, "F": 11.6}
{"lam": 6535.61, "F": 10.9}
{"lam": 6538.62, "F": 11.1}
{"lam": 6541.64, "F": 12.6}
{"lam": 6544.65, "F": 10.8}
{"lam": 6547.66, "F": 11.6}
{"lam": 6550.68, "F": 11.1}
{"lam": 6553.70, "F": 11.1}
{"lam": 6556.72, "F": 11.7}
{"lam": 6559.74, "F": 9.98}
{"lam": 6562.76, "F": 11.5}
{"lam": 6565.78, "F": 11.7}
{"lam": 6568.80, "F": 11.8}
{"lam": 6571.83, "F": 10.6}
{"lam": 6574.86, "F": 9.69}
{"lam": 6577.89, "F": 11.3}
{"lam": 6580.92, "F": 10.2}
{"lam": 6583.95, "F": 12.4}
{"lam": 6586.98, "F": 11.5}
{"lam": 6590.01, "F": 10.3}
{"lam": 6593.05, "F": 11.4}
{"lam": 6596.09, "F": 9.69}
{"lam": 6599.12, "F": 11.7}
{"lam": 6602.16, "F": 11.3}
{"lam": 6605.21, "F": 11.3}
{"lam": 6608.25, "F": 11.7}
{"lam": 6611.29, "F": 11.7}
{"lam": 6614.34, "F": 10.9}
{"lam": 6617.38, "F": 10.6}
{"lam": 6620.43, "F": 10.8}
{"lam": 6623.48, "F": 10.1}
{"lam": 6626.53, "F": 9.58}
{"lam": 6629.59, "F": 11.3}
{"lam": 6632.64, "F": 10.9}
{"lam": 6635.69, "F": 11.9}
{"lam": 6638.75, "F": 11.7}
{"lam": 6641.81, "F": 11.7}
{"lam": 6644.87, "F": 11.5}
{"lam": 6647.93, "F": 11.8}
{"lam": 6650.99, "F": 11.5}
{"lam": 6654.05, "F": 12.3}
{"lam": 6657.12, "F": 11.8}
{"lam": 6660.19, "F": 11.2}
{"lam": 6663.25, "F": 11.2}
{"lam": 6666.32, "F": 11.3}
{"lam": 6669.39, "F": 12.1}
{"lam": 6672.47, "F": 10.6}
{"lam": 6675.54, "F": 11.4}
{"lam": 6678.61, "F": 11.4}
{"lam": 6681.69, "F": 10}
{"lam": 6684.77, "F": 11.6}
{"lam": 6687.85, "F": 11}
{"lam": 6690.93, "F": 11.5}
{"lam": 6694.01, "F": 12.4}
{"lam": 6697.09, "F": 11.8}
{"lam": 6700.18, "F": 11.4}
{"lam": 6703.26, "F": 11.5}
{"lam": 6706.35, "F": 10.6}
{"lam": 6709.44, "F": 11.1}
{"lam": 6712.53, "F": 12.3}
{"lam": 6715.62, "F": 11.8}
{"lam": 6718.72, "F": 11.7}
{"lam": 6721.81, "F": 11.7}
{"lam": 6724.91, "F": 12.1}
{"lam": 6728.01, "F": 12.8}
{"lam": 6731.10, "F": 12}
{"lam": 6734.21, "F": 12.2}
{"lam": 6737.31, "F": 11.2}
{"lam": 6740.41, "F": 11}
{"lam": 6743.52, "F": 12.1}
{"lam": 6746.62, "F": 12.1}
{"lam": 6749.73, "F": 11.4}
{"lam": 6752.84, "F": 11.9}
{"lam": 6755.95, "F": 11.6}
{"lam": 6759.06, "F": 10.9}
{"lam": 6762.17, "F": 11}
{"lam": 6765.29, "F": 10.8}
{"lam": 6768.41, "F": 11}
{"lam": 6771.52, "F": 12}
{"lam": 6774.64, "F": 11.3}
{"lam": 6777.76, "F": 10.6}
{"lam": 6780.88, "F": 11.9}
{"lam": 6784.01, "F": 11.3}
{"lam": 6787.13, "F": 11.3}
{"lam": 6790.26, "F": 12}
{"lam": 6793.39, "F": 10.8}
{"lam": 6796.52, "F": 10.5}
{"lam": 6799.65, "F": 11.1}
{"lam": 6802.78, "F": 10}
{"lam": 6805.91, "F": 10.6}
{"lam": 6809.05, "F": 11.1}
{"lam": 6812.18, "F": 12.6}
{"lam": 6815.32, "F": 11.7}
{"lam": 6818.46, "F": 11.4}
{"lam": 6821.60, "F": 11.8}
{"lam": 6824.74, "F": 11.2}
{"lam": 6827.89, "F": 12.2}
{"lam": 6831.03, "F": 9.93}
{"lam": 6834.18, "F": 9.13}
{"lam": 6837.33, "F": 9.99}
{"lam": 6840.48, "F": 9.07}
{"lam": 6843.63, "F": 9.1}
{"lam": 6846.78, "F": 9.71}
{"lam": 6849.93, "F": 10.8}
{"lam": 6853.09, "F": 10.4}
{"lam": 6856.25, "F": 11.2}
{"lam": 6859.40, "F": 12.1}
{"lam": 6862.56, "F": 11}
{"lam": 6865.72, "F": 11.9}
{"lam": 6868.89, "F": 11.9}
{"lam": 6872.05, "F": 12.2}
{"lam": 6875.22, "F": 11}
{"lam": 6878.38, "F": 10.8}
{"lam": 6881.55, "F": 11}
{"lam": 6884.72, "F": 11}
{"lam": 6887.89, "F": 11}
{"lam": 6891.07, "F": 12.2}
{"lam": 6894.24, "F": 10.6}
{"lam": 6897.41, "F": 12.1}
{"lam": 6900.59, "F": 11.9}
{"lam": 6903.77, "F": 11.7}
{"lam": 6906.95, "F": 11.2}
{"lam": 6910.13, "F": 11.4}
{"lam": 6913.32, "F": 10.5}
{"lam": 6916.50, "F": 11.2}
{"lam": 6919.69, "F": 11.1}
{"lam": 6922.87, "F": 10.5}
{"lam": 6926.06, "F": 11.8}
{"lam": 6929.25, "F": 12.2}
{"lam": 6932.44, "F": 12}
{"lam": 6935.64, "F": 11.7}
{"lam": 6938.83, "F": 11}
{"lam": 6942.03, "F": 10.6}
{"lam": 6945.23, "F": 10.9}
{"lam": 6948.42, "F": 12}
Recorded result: 0.173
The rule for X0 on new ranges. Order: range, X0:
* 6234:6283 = 0.093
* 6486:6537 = 0.091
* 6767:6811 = 0.050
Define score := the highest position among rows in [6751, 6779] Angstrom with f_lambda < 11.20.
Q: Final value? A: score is 6777.76 Angstrom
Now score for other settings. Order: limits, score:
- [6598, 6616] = 6614.34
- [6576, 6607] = 6596.09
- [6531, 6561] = 6559.74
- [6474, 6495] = 6493.61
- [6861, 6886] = 6884.72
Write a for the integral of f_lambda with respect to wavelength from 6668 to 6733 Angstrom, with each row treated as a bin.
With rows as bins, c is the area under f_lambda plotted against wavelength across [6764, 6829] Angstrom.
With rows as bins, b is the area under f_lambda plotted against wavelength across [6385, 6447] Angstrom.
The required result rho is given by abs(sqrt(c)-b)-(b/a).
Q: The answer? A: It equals 657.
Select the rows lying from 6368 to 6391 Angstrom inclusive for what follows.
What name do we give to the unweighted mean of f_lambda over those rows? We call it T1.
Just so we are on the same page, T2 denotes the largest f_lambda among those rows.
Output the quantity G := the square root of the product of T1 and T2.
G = 11.17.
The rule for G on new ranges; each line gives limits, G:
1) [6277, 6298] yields 11.57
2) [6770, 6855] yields 11.70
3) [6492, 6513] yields 11.47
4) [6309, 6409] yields 11.59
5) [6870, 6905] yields 11.80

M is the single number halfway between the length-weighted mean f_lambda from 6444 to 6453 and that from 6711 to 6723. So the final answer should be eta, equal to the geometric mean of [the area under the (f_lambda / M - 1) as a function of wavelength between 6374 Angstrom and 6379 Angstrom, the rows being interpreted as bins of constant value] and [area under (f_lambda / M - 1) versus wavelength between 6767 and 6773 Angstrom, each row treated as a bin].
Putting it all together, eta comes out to 0.15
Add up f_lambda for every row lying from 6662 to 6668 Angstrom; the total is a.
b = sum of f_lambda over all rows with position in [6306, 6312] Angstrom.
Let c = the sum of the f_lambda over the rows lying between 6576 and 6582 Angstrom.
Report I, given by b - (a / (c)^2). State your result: 19.8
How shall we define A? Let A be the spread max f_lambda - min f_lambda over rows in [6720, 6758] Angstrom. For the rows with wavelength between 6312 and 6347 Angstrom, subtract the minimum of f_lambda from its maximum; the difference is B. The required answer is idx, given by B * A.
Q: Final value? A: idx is 3.4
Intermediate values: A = 1.80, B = 1.9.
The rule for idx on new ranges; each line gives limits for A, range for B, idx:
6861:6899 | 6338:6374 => 2.1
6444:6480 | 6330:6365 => 4.1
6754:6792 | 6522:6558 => 2.5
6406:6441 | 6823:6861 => 5.6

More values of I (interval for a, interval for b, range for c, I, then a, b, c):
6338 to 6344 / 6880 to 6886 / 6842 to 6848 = 21.9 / 22.1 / 22.00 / 18.8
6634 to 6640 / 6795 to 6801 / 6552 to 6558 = 21.6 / 23.6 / 21.60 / 22.8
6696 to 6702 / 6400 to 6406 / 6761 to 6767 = 22.0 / 23.2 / 22.00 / 21.8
